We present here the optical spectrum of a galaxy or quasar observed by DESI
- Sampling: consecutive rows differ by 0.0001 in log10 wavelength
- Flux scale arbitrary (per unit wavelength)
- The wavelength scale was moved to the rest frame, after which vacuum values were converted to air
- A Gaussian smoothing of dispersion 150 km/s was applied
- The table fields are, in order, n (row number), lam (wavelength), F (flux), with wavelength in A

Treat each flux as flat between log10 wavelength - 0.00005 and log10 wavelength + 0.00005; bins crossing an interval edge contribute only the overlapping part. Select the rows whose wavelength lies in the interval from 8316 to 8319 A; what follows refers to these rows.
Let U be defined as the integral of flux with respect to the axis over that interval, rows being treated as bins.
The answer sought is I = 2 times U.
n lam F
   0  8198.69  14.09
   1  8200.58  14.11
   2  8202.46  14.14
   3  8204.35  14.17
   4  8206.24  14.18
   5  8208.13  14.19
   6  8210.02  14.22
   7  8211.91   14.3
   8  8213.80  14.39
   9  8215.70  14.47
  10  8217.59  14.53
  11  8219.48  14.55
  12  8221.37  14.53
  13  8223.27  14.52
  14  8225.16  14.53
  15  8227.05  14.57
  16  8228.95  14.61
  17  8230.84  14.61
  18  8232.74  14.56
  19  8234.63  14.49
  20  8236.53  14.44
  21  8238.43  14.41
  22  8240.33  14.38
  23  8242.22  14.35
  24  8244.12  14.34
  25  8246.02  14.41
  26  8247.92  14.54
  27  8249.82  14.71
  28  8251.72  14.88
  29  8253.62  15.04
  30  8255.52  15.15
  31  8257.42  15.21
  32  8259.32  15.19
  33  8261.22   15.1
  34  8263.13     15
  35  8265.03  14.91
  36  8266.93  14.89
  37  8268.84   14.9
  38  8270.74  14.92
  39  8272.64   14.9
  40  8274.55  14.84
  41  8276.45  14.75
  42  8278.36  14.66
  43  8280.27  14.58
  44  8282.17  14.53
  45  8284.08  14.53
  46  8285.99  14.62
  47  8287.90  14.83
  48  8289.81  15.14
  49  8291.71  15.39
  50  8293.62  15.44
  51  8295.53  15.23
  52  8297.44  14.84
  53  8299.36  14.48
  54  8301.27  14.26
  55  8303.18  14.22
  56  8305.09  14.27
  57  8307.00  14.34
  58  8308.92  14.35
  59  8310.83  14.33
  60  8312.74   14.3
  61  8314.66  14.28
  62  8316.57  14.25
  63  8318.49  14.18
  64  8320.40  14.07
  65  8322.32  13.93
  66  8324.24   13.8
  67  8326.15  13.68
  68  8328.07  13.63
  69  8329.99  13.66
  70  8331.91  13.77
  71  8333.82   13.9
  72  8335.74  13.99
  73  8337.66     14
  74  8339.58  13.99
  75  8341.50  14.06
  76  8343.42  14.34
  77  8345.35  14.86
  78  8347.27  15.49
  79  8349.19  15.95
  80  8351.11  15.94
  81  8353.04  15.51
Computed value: 85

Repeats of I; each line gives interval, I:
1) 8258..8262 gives 121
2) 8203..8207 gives 113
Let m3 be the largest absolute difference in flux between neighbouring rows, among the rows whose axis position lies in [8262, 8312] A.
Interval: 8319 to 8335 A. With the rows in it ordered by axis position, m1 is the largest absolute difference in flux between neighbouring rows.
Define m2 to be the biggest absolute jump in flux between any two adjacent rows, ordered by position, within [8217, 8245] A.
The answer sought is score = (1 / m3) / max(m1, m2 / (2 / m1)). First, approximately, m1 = 0.140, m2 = 0.070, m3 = 0.39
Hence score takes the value 18.3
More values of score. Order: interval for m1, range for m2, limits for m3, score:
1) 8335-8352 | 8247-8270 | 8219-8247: 22.7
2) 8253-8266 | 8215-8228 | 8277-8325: 23.3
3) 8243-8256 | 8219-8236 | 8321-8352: 9.3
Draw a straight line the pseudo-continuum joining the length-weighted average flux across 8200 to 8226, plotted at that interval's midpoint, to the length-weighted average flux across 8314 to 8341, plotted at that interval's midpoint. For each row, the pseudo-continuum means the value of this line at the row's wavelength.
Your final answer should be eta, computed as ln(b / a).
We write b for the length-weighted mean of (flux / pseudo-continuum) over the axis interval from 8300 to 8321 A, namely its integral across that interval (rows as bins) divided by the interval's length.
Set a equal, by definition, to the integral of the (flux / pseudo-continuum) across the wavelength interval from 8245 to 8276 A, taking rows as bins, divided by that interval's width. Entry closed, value -0.03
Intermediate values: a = 1.05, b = 1.02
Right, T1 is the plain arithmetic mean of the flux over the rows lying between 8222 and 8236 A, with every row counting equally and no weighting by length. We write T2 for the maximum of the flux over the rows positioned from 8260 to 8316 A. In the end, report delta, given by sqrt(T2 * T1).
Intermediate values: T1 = 14.56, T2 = 15.44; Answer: 14.99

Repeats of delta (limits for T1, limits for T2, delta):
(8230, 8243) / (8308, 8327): 14.41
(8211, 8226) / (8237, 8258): 14.84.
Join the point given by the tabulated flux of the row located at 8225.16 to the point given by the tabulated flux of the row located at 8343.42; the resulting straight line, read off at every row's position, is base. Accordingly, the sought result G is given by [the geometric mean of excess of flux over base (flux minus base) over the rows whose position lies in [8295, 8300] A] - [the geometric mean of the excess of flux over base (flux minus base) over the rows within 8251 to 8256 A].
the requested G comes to -0.24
